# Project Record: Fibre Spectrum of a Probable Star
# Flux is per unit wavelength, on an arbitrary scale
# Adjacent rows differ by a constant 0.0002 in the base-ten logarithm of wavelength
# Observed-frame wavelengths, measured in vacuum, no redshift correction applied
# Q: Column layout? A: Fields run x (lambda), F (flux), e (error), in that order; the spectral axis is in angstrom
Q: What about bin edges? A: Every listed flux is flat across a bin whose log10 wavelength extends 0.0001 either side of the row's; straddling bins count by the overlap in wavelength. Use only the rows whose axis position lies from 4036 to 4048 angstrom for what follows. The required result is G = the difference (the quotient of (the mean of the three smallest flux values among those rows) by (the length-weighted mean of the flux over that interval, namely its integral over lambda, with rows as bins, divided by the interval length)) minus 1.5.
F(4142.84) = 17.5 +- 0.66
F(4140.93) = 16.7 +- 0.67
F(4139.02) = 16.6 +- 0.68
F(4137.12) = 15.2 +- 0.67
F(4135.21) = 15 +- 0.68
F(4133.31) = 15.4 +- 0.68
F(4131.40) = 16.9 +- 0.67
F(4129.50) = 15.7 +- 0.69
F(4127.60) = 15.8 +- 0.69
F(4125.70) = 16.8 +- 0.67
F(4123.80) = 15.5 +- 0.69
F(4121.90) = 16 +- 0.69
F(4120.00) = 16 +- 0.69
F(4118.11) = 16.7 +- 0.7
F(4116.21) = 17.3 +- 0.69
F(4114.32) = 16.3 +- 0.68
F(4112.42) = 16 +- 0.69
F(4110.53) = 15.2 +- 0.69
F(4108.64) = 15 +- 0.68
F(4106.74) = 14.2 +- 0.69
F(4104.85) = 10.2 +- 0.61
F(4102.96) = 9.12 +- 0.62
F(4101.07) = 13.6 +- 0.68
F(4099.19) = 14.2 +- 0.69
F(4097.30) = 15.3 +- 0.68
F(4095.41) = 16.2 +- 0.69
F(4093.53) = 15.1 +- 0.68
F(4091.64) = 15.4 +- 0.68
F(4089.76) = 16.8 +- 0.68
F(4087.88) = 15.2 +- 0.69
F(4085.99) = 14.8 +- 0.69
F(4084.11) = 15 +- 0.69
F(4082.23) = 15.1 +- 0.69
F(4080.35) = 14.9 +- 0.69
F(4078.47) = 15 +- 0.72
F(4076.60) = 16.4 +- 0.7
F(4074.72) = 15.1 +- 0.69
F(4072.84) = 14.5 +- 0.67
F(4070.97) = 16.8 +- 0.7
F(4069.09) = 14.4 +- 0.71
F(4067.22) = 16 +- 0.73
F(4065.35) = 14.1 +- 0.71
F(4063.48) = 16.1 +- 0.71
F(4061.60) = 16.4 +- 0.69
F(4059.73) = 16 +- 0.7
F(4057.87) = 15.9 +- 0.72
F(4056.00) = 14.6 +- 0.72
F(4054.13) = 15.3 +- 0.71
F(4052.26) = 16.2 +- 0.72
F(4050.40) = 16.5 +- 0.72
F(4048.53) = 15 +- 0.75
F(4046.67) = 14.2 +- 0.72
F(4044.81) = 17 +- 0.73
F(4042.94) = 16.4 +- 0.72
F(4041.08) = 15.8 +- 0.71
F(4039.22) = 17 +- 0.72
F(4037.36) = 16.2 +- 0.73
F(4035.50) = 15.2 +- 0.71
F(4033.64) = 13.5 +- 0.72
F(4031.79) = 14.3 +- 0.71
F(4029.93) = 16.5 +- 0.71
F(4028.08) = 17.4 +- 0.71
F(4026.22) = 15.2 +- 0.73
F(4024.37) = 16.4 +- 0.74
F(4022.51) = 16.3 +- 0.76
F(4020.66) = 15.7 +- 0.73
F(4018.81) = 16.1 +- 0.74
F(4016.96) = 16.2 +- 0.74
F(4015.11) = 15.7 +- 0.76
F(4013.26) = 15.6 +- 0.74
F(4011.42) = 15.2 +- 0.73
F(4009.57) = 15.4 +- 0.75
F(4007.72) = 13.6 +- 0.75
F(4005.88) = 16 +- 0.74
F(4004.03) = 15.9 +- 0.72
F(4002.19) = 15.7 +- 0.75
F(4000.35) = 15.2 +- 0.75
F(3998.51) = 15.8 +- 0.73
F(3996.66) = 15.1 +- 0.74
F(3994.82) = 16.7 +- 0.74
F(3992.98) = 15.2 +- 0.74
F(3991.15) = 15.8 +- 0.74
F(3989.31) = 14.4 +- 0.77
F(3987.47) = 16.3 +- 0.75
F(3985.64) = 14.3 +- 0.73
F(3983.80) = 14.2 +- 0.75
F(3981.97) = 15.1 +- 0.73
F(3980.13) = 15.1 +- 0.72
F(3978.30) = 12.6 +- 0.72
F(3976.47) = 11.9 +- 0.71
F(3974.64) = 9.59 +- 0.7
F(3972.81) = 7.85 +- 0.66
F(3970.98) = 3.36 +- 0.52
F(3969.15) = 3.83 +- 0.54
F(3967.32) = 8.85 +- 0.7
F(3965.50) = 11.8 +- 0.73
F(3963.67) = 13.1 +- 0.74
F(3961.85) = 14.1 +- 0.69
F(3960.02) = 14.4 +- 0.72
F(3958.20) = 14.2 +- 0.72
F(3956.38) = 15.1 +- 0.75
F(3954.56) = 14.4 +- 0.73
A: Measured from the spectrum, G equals -0.539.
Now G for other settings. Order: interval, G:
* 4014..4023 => -0.509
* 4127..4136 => -0.526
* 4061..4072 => -0.549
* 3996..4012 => -0.545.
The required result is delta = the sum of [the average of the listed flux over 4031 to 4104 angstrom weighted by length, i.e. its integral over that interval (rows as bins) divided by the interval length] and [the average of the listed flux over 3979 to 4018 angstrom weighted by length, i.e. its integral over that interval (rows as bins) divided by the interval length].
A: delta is 30.6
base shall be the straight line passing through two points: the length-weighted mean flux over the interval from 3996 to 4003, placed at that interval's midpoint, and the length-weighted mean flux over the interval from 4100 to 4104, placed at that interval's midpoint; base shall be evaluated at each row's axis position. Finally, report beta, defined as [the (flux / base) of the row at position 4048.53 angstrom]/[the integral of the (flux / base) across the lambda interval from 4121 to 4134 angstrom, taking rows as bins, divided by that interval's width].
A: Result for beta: 0.72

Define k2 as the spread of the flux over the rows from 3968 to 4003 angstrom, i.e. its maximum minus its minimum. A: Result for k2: 13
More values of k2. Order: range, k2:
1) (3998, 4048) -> 4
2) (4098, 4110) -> 6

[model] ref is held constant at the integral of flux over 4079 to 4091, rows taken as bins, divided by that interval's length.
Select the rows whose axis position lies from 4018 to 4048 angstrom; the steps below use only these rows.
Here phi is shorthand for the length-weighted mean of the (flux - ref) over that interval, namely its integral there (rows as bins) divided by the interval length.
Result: 0.5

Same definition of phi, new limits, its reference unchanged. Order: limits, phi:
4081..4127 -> -0.2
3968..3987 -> -4.4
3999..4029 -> 0.4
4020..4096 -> 0.3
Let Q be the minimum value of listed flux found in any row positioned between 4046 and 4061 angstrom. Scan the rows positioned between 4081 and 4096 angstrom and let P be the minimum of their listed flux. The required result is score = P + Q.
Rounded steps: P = 14.8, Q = 14.2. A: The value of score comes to 29.0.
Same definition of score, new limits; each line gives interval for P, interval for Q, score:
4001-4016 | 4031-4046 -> 27.1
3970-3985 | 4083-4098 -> 18.2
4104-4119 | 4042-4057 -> 24.4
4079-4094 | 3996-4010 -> 28.4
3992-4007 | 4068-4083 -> 29.5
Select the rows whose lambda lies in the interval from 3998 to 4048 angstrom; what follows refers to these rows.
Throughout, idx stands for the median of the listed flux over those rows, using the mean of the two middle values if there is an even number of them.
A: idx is 15.8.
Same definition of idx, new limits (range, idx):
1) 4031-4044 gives 15.8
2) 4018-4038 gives 16.1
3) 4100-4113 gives 14.2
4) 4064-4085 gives 15.0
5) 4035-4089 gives 15.3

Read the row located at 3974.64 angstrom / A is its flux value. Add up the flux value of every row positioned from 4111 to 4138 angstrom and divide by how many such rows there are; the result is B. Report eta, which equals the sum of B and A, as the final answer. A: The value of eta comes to 26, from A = 9.59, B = 16.0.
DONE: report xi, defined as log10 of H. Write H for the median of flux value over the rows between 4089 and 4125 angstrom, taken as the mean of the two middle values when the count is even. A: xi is 1.19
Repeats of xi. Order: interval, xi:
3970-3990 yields 1.15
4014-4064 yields 1.21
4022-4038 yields 1.21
